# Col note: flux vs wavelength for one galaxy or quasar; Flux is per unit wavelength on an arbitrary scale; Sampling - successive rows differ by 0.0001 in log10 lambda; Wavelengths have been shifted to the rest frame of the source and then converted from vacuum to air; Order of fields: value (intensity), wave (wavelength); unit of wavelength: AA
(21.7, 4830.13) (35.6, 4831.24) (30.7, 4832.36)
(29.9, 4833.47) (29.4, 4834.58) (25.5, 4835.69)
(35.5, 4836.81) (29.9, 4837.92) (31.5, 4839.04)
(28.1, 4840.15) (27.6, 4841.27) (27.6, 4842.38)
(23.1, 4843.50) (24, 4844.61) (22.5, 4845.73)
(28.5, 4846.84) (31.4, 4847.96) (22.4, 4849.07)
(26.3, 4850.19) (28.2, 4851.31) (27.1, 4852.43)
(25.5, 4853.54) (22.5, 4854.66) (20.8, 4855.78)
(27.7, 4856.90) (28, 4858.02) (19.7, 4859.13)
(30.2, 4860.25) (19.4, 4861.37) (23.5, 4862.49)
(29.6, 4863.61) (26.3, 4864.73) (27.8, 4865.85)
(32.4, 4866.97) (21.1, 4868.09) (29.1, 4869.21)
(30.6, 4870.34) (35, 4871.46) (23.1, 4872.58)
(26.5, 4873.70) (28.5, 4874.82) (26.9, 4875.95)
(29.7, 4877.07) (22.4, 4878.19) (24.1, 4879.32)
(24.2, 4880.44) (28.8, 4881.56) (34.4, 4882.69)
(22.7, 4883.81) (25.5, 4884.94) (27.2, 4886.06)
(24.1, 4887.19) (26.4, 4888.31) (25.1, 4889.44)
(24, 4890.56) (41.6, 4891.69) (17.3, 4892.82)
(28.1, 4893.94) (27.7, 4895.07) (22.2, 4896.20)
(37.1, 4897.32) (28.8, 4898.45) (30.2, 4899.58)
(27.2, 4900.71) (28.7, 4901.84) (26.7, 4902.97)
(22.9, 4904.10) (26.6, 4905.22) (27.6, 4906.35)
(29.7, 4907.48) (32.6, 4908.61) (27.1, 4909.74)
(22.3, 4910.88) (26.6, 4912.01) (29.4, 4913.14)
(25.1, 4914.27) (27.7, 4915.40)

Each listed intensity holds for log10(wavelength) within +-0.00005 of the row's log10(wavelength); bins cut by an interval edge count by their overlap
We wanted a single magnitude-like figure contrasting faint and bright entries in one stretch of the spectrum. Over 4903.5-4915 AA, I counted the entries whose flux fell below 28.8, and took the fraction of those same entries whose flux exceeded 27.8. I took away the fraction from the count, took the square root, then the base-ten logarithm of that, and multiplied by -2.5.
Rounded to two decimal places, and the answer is -1.03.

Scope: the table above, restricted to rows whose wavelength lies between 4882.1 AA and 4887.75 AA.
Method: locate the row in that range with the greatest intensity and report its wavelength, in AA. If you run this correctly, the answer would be 4882.69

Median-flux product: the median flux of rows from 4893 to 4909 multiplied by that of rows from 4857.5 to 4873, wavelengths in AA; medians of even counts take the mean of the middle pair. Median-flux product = 778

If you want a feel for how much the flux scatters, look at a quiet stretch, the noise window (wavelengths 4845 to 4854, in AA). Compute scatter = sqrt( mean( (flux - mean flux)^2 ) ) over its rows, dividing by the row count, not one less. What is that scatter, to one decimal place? 2.9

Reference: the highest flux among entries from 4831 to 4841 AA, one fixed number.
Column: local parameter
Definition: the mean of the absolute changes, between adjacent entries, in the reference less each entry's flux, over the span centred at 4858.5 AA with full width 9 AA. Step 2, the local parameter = 6.1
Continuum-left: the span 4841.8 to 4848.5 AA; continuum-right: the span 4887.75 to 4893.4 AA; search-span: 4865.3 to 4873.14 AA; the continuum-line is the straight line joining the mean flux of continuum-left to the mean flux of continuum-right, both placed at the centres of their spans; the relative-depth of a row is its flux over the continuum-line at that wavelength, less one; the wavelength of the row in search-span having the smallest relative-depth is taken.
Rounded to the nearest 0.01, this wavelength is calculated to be 4868.09 AA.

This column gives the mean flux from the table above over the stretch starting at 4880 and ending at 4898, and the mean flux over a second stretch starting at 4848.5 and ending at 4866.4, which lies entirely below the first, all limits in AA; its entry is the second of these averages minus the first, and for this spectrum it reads -2.0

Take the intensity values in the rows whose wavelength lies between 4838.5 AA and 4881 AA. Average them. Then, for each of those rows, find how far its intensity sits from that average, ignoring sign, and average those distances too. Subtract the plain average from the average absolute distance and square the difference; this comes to 545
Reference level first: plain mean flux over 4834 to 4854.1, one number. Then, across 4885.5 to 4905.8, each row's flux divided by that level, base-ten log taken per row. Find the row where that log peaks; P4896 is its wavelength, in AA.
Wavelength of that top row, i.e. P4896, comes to 4891.69 AA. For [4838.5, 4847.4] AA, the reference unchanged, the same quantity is 4839.04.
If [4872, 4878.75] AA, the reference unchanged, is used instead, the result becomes 4877.07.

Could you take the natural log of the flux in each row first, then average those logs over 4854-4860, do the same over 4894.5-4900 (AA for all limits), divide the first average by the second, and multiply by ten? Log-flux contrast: 9.4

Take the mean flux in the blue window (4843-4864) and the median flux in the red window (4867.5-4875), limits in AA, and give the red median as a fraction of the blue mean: 1.13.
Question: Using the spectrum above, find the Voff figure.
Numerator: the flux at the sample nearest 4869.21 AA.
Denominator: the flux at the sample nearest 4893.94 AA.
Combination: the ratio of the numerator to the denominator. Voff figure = 1.04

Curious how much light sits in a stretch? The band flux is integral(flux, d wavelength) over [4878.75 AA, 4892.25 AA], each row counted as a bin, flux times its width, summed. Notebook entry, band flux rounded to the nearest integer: 369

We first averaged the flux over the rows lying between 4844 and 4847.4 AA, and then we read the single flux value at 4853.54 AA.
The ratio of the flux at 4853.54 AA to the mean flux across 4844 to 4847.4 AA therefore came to 1.02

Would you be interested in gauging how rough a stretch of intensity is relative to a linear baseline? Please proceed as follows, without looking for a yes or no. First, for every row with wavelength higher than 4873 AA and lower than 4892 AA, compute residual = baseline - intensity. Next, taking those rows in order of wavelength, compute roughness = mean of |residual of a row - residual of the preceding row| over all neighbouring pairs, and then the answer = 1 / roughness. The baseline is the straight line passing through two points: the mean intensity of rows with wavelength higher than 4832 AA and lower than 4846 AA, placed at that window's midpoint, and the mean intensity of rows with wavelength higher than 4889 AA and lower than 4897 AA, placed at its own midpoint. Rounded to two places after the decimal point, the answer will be 0.24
